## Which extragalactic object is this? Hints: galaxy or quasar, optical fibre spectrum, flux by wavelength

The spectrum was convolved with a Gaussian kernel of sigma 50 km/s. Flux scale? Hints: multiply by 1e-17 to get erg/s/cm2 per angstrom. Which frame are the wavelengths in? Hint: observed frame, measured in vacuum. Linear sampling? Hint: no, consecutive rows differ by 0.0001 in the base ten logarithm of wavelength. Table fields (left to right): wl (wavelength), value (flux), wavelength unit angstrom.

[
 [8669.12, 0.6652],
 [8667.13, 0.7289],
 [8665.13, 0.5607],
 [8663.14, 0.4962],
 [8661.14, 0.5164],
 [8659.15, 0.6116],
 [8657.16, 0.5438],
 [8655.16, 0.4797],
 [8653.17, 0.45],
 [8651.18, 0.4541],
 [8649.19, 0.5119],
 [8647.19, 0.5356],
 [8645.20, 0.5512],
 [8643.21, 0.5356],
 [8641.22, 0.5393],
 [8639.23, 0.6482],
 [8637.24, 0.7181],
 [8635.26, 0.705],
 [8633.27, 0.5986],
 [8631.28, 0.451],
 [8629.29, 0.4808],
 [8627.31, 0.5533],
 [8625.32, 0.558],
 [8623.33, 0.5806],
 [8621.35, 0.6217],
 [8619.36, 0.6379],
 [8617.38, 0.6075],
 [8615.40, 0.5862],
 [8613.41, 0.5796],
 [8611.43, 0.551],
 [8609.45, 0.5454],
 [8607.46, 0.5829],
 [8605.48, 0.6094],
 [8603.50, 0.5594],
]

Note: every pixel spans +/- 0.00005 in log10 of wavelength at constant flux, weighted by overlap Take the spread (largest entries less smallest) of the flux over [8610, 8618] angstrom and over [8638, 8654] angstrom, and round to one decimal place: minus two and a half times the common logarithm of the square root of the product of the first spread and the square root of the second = 2.0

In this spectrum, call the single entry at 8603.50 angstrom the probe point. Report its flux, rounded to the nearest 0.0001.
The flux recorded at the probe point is 0.5594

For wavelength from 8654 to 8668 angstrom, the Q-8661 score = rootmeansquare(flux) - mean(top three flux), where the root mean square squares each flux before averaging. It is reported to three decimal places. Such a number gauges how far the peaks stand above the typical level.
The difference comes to -0.066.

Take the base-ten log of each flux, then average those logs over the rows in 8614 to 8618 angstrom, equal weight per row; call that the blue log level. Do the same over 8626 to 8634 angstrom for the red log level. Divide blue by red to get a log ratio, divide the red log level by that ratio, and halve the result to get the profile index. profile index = -0.182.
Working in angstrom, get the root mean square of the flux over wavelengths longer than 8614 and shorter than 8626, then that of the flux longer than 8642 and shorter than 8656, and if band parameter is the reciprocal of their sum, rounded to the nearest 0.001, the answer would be 0.906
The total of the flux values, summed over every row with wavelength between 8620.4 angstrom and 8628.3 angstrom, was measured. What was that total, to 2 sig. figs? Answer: 2.3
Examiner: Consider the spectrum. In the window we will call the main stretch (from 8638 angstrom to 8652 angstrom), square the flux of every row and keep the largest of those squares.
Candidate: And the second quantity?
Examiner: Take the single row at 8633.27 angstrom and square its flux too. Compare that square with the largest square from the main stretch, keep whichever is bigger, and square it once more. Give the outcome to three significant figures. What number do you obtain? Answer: 0.177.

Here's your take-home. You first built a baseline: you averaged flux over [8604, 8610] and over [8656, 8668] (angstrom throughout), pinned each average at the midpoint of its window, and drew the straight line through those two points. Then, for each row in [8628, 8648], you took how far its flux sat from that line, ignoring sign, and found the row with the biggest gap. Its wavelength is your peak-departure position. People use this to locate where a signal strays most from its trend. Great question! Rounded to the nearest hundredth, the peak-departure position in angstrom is 8637.24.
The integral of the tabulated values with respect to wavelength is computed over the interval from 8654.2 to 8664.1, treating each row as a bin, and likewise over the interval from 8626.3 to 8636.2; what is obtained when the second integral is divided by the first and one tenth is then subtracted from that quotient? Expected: 0.95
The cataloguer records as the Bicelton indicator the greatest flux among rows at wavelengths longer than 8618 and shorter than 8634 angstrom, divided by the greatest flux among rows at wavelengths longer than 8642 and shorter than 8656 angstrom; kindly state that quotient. 1.16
